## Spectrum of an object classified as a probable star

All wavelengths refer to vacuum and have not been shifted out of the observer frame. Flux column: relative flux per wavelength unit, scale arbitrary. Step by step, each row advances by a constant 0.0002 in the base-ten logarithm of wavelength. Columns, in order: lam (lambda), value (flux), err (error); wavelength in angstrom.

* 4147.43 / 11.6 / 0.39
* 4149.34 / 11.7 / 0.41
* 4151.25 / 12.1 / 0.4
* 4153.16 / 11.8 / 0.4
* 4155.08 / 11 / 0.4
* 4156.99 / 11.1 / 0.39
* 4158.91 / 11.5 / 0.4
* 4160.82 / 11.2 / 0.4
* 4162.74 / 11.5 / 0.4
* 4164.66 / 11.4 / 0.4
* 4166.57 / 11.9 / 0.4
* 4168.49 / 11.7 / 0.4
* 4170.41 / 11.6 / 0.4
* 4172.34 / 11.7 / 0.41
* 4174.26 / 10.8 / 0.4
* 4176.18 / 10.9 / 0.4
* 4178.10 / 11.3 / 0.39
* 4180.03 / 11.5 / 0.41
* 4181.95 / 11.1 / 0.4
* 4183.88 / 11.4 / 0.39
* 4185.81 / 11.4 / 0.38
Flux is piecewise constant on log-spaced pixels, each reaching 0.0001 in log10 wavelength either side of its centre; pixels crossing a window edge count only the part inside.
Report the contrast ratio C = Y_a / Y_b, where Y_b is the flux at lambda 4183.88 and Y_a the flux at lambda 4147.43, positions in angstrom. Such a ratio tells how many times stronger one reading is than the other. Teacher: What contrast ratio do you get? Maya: 1.02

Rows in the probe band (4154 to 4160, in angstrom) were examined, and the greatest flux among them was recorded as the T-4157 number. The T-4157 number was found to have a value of 11.5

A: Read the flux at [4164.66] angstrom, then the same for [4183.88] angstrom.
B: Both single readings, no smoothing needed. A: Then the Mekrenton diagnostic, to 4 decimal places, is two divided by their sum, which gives 0.0877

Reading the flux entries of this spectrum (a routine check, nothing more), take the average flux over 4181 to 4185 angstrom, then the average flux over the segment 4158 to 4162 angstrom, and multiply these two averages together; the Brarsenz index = 127.7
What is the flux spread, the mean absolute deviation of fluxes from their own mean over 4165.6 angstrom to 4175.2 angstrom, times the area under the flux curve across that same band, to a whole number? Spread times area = 33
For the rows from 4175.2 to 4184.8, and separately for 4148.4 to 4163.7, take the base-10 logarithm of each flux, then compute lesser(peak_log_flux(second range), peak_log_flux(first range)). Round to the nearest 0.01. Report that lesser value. 1.06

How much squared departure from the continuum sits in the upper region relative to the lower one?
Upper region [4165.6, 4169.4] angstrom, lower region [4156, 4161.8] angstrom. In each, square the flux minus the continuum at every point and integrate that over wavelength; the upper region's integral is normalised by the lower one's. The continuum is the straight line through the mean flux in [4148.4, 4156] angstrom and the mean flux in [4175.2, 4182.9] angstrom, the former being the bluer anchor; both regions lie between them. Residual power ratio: 1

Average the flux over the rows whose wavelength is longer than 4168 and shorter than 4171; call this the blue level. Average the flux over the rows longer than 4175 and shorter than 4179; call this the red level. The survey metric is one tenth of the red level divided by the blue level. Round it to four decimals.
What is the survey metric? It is 0.0953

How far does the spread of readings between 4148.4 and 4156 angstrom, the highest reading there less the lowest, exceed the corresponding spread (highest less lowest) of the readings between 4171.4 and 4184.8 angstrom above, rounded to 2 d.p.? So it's 0.20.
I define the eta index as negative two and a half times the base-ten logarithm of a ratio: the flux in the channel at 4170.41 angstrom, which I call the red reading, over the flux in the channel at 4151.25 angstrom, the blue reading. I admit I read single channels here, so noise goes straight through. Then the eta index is 0.05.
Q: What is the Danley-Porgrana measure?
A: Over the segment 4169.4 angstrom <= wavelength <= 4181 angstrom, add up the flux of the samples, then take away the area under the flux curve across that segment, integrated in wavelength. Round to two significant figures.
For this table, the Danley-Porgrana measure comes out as -63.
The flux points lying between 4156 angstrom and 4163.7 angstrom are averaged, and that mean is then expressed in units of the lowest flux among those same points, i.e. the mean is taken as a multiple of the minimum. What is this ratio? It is 1.02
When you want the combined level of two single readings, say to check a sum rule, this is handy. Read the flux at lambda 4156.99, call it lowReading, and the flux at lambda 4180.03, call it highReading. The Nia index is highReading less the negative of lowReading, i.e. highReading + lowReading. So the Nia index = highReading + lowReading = 22.6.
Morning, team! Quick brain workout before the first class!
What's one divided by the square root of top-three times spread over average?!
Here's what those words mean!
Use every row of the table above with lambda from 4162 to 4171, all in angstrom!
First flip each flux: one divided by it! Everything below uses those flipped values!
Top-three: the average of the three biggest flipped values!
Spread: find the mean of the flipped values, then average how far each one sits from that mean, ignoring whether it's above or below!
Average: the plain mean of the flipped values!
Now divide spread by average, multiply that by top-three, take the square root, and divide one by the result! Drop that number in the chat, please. 30.6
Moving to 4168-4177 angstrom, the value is 17.8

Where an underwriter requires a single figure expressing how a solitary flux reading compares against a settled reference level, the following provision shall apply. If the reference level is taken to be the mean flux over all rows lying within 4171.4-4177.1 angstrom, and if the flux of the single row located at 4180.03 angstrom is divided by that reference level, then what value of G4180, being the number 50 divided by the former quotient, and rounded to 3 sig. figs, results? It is 48.4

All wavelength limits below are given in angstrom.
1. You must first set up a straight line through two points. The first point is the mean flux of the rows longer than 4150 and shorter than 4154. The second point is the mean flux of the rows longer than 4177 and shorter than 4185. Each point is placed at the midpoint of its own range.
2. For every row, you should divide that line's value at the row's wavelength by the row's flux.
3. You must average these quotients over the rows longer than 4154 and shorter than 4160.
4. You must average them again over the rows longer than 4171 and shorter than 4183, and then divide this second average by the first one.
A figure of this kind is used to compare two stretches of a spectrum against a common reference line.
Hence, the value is 0.96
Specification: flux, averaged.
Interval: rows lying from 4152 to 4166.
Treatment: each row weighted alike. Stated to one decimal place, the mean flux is 11.4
